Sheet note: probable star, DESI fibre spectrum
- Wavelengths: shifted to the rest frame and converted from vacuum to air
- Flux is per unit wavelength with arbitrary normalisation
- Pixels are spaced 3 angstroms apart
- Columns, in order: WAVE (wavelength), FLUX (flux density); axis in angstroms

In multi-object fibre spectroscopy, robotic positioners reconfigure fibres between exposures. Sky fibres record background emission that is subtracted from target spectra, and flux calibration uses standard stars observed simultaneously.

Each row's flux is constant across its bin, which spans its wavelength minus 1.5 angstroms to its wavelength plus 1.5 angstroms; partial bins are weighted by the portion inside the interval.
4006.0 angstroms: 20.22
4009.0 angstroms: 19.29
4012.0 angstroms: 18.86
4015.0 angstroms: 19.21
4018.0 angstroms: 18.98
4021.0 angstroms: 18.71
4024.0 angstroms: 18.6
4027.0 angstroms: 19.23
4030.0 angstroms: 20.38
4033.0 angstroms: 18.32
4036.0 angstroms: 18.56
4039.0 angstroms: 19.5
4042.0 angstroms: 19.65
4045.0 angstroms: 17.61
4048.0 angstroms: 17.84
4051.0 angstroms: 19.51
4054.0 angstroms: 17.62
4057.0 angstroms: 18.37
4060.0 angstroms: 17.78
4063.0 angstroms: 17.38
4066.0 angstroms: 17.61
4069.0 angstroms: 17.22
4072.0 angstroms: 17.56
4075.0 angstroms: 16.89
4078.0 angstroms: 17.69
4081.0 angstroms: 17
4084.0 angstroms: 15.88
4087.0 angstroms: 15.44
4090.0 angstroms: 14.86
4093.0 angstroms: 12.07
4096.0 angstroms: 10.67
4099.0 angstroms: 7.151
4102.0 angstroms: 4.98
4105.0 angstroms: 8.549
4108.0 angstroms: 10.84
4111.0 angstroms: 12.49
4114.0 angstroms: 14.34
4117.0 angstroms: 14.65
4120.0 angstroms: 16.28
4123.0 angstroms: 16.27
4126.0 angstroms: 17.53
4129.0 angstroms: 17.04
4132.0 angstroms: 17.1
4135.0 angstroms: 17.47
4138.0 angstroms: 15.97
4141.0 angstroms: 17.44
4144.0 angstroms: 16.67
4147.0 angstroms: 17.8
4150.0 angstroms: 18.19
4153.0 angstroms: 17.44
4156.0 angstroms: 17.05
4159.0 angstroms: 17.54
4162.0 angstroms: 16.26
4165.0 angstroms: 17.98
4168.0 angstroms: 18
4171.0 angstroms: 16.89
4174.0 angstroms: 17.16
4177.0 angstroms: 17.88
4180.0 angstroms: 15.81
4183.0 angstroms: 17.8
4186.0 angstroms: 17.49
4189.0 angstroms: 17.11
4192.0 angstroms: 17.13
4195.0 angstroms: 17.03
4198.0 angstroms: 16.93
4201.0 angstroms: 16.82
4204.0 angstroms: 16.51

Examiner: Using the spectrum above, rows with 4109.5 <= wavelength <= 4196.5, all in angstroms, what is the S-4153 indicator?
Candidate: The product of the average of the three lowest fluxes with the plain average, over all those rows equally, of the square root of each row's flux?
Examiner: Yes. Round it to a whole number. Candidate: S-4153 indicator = 57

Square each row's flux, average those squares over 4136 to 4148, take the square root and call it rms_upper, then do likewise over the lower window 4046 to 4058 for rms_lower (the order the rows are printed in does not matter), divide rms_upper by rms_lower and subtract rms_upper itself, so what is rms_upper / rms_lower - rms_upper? -16.1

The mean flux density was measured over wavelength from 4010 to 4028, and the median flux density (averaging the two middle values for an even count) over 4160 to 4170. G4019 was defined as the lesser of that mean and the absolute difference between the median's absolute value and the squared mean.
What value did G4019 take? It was 18.9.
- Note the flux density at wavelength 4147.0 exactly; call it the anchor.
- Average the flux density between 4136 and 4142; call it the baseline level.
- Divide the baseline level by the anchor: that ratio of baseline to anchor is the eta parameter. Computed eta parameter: 0.94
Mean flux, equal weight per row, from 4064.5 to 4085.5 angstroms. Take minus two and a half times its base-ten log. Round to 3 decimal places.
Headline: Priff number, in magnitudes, -3.084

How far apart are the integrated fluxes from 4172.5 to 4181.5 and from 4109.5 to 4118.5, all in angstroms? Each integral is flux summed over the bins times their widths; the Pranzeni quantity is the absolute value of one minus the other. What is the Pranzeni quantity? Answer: 28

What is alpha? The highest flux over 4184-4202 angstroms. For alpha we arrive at 17.49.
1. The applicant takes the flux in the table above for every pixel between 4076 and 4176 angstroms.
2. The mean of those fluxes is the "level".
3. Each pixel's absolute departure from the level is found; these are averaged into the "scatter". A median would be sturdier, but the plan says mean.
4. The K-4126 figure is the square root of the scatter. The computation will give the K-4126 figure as 1.59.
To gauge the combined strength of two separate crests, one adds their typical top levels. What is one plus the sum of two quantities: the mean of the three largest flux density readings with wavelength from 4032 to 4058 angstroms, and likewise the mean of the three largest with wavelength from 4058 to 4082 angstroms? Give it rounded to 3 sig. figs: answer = 38.2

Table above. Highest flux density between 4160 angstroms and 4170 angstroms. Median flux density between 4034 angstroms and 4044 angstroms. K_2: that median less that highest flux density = 1.5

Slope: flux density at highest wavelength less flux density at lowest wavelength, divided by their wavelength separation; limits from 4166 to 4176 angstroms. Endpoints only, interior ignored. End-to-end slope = -0.14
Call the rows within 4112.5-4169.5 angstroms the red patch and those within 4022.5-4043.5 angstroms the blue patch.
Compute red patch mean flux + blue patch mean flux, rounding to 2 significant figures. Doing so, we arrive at 36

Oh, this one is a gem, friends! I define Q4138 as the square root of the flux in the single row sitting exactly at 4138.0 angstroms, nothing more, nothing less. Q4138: 4.00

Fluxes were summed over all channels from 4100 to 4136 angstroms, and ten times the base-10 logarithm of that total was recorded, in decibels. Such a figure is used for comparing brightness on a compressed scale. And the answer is 22.2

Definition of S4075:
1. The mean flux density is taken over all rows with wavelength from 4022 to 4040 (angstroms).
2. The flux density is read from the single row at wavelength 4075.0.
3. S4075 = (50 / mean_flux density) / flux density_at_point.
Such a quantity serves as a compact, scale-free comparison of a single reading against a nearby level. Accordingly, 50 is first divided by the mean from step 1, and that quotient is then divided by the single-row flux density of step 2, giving 0.16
